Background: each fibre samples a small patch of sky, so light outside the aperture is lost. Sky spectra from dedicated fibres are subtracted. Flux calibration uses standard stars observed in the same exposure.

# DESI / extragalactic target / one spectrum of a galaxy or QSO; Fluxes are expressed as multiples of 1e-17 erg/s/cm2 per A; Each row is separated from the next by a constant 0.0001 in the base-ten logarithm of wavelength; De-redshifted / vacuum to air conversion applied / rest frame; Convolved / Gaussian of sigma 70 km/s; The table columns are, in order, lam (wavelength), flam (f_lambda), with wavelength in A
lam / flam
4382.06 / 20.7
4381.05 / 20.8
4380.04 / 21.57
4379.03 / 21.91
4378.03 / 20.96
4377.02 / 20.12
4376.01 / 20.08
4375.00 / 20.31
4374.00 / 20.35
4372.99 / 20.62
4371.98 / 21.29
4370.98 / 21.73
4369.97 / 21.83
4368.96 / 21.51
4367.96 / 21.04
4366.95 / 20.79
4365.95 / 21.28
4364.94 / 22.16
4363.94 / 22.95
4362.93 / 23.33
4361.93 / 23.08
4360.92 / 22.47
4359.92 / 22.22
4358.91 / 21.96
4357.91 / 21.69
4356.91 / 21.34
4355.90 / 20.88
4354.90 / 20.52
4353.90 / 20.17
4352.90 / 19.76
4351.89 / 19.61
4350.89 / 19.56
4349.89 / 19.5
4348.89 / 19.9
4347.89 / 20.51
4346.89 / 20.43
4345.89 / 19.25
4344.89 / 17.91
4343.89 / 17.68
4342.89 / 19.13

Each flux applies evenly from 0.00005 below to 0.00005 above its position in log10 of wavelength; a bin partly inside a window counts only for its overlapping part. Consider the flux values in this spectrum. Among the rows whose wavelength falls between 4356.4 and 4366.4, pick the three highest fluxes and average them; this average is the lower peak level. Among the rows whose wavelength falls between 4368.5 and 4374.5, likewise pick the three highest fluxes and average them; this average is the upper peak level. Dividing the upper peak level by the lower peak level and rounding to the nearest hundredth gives 0.94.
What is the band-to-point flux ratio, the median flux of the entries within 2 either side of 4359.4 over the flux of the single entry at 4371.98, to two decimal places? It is 1.04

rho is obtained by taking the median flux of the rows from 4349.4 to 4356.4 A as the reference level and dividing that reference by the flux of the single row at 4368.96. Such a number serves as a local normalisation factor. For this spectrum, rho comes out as 0.92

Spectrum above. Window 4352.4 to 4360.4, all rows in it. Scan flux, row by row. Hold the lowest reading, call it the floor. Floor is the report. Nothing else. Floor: 19.76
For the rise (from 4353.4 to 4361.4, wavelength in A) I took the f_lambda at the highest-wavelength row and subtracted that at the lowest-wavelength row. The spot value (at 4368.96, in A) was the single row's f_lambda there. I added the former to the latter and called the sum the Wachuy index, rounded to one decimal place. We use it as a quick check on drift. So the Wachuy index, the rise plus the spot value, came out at 23.8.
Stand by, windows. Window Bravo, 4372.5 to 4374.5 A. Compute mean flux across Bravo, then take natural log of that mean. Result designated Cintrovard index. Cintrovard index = 3.02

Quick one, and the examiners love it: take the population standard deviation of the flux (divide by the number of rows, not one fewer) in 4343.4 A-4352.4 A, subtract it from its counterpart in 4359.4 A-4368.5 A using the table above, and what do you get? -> -0.06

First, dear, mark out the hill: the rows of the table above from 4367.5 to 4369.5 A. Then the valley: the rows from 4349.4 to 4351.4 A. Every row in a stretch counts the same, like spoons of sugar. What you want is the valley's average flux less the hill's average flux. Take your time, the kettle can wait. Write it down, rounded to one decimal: -1.7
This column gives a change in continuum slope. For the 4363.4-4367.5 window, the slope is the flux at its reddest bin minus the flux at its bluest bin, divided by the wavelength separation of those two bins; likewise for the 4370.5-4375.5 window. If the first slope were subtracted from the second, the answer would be 0.4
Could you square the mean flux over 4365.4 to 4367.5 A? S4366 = 442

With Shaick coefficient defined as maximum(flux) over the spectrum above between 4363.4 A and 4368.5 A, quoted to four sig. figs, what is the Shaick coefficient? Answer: 22.95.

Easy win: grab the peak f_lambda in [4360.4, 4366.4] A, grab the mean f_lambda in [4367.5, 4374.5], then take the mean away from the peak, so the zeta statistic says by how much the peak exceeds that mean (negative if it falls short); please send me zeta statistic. 2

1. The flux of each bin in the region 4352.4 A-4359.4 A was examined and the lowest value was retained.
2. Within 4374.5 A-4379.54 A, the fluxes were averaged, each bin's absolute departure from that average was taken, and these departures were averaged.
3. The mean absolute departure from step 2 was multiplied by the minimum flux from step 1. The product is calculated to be 12.0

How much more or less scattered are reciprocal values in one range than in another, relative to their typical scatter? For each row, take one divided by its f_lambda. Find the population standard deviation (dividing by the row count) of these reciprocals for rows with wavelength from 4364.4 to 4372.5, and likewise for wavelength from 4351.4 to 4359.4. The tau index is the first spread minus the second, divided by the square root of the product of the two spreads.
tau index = -0.76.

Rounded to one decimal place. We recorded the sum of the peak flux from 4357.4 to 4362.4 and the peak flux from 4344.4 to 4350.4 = 43.6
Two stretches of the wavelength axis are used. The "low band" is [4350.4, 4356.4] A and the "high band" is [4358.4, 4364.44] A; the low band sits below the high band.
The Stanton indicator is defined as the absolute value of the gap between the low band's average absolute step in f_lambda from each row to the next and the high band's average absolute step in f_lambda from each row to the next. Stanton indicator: 0.086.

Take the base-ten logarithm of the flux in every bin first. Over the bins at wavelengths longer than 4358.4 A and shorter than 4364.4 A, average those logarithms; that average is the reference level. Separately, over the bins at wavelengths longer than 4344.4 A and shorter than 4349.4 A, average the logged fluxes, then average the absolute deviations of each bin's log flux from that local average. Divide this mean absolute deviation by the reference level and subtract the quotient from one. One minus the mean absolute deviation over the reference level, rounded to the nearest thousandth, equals 0.986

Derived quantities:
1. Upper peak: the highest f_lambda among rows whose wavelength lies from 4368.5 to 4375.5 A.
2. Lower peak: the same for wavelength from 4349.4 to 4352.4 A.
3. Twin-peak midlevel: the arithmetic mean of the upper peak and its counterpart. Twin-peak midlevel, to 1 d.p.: 20.7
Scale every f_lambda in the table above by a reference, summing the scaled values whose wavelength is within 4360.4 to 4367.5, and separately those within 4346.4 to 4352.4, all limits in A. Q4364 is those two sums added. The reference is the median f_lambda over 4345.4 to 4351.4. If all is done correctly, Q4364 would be 14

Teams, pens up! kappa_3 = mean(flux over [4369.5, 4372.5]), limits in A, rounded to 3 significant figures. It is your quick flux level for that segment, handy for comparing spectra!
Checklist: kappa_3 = 21.6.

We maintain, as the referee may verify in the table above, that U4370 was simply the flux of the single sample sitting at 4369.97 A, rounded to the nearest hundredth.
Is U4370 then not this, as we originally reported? 21.83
